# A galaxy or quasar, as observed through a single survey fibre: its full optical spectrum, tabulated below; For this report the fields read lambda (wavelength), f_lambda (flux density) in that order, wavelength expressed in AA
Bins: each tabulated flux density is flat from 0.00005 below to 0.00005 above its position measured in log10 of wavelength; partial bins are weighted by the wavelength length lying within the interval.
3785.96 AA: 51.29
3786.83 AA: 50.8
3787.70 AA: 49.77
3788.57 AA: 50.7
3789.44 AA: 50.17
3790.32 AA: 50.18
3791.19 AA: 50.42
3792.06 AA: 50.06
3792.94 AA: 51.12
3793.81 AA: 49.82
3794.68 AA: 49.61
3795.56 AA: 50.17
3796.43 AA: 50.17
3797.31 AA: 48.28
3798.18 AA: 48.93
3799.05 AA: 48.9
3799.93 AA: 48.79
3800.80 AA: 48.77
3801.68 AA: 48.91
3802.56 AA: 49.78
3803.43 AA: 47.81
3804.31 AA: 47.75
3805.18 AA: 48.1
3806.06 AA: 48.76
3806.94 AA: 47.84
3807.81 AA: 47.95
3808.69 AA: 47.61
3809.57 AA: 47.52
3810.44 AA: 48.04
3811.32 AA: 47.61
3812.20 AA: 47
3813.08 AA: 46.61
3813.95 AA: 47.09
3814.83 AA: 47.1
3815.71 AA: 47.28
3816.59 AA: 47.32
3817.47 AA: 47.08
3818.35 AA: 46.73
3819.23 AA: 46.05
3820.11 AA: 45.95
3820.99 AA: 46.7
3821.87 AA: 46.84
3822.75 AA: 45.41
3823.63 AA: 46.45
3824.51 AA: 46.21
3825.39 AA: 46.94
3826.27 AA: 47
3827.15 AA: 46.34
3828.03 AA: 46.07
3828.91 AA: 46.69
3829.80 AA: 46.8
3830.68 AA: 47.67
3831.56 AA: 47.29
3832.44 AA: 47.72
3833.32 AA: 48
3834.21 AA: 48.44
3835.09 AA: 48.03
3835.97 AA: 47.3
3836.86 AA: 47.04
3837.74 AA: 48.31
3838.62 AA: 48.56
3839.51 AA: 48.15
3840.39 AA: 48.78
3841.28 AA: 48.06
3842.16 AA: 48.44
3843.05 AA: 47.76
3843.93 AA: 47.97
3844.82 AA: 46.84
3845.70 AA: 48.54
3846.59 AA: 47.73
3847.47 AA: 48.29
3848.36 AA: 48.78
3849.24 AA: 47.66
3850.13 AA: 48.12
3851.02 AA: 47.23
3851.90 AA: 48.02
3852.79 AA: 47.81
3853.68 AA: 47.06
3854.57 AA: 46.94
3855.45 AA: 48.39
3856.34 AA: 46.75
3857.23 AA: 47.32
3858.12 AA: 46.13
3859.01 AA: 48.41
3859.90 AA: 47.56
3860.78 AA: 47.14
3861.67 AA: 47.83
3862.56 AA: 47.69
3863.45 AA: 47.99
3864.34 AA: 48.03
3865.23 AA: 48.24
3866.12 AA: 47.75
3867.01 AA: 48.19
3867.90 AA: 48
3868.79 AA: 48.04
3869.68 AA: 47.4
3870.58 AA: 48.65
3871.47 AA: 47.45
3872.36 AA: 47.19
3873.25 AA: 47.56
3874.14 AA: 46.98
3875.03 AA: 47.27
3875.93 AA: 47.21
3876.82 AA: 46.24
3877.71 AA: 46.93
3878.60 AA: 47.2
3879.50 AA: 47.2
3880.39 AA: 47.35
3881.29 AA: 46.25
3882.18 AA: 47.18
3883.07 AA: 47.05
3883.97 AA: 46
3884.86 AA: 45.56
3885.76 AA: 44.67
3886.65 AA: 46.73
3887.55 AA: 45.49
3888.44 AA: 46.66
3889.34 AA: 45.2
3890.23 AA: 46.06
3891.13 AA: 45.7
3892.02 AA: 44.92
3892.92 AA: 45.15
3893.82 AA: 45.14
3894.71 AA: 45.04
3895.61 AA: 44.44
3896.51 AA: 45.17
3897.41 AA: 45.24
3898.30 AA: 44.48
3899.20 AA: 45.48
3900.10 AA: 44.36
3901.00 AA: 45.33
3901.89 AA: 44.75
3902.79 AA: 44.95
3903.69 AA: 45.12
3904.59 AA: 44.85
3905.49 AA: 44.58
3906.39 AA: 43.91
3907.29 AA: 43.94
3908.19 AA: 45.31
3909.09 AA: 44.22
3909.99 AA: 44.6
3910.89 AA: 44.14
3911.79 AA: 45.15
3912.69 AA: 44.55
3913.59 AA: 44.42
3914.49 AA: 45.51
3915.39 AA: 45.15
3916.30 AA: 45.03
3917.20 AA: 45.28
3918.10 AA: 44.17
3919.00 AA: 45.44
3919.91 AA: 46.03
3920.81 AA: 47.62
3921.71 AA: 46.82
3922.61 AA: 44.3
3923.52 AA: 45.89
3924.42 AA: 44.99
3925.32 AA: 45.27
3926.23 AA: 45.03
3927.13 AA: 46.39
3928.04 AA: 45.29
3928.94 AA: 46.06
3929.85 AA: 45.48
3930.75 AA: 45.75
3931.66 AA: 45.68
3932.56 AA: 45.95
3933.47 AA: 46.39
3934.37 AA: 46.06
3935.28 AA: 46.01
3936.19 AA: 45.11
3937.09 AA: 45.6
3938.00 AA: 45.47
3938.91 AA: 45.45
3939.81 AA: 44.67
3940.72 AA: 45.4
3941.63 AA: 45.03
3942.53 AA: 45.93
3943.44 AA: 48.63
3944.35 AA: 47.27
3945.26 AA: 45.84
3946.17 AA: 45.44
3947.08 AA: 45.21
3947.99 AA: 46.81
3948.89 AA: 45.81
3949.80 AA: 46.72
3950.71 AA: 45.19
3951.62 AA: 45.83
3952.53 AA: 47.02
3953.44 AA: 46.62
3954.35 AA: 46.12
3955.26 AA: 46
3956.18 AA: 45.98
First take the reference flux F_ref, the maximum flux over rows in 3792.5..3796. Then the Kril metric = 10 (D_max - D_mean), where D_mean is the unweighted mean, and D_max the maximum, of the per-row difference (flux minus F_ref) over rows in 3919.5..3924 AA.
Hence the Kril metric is 15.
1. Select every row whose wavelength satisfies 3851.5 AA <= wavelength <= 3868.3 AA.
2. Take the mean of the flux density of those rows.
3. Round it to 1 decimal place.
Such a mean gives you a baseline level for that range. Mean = 47.6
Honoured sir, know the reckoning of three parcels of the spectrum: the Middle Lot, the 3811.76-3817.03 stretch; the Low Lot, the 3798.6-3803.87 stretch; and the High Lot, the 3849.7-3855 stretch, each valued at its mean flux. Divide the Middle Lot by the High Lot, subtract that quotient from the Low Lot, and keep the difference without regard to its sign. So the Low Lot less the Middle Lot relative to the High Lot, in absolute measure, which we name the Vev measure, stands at 47.8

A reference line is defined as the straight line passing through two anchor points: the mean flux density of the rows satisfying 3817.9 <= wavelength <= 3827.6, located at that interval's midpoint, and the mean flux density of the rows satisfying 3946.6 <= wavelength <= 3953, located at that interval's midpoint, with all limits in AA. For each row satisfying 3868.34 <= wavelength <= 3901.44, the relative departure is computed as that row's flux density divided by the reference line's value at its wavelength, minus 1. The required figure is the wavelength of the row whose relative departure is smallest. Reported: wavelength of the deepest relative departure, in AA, 3900.10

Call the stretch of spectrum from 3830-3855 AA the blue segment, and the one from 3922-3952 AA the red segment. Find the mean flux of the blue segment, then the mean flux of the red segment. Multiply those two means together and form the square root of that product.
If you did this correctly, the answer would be 46.8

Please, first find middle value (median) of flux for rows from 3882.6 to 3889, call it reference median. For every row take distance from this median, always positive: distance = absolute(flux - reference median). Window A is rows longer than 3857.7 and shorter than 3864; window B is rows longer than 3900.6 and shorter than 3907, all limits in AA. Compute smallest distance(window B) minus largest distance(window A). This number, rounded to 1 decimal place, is -1.7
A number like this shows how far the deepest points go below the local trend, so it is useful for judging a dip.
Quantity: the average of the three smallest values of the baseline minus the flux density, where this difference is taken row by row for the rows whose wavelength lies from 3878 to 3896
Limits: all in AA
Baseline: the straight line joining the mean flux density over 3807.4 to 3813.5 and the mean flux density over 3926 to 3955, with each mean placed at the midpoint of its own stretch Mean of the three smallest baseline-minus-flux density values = -0.6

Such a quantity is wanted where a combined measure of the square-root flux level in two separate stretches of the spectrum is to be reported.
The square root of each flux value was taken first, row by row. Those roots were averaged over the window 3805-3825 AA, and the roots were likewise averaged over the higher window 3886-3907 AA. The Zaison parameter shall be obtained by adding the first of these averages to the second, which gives 13.6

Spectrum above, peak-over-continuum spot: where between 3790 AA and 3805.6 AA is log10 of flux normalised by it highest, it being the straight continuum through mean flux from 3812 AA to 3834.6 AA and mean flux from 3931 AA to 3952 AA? 3792.94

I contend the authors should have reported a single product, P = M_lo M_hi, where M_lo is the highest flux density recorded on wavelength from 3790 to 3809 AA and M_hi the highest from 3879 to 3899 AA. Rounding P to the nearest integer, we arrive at 2421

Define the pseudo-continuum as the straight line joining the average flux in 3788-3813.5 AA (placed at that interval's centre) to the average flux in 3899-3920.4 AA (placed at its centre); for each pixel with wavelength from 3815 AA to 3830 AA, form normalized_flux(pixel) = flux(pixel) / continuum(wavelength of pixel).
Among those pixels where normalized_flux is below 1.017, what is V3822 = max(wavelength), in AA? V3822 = 3829.80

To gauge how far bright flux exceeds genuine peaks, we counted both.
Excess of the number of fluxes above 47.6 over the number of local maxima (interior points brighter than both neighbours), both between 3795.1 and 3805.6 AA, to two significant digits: 10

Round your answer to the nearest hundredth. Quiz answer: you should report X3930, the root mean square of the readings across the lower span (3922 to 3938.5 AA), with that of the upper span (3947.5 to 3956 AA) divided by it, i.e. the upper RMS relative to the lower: 1.01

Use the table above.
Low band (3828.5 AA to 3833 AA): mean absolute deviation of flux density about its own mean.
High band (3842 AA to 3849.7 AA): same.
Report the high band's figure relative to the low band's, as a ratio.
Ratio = 1.2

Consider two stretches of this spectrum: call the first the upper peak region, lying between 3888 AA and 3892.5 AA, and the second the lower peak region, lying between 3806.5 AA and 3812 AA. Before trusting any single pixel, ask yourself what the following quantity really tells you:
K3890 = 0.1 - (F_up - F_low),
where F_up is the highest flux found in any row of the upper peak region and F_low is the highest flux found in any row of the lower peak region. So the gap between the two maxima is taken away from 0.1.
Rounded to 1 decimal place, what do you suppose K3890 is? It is 1.5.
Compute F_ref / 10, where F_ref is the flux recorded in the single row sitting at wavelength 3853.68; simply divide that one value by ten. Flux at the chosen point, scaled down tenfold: 4.71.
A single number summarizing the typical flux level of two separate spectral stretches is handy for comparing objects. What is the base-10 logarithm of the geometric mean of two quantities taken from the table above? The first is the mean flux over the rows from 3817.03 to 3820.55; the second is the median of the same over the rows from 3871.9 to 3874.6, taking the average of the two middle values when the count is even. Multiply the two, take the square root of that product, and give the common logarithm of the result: 1.670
